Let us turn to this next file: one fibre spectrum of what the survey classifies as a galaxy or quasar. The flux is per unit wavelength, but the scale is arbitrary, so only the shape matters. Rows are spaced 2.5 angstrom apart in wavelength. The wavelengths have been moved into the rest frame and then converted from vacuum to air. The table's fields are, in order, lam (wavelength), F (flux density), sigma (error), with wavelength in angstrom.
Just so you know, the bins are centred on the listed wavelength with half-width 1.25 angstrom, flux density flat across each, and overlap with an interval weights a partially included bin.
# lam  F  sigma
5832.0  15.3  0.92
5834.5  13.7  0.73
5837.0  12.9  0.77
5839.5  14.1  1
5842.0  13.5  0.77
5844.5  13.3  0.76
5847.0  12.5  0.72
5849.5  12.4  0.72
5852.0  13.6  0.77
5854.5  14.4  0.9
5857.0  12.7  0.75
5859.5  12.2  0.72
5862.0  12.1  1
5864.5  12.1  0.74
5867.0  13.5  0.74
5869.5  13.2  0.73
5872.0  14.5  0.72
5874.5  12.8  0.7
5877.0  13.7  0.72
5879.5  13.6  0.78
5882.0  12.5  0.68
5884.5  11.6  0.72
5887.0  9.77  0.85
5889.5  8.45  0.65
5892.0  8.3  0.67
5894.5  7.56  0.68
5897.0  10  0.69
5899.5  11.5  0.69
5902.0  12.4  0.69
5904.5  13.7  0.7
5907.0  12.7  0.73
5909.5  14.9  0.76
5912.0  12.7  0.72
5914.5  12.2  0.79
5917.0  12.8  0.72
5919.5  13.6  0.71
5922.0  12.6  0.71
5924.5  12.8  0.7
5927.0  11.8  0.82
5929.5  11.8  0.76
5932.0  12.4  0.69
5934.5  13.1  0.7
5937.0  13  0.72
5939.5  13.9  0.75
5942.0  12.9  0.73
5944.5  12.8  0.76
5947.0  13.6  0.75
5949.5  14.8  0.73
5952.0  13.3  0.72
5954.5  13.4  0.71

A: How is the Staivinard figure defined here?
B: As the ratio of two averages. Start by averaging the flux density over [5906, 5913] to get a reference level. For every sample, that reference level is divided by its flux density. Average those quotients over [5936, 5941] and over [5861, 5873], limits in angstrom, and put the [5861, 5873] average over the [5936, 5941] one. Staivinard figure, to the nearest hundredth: 1.03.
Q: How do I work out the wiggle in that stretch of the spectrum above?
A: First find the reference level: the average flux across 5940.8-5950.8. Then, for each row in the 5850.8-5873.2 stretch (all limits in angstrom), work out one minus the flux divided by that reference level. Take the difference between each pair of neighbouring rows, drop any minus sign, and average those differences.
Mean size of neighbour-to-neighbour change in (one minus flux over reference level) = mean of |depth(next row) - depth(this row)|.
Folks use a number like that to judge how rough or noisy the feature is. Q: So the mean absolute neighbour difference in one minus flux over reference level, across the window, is 0.056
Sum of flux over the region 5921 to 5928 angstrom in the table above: 37.2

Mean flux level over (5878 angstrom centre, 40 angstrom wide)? 11.6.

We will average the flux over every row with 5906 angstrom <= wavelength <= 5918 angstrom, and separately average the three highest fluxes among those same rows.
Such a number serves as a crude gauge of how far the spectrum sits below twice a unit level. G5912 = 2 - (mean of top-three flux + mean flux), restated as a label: -24.5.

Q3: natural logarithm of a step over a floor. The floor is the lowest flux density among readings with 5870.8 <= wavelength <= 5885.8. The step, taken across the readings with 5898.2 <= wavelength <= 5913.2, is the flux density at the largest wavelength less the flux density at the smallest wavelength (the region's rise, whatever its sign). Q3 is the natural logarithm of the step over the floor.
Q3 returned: -2.3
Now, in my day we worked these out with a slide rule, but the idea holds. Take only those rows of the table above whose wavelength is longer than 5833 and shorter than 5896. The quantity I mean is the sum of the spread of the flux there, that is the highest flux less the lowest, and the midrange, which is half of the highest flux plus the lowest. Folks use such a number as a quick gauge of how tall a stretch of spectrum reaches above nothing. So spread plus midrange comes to 18.0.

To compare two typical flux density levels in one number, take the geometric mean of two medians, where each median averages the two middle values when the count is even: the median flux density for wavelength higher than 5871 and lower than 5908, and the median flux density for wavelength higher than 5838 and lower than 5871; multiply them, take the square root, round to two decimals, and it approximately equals 12.79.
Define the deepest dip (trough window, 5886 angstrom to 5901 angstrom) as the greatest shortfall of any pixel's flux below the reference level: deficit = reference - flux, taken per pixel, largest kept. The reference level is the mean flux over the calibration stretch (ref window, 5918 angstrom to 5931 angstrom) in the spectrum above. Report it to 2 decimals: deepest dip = 4.96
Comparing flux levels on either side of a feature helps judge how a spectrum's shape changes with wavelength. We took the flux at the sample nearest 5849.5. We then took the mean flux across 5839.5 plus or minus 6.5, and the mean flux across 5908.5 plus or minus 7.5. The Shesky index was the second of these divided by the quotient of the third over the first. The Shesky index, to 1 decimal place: 12.8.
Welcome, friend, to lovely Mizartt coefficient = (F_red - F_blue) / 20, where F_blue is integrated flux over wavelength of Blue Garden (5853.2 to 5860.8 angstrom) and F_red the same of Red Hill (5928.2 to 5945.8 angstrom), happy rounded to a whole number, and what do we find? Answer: 6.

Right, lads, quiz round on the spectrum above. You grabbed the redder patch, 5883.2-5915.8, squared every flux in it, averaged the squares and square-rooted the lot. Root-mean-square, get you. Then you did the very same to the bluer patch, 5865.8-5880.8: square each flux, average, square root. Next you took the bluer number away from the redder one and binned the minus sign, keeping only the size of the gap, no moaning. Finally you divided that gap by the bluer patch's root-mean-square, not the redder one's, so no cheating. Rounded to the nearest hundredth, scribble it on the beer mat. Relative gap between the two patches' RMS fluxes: 0.16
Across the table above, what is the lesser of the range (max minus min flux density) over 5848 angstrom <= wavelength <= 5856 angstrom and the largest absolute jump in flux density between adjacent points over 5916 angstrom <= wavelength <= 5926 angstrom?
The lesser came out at 1.0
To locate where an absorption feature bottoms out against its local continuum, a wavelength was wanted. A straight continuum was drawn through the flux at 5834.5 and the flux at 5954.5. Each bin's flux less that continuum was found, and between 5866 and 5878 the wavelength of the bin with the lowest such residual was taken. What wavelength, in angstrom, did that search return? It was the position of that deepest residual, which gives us 5874.5 angstrom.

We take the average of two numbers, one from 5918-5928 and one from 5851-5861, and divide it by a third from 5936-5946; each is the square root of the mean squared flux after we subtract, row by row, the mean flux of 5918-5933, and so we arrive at 1.14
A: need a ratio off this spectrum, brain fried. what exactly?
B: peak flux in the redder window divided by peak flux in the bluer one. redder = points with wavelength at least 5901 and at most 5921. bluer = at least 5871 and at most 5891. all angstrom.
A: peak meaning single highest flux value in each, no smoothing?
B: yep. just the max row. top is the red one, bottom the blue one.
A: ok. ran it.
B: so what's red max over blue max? 1.03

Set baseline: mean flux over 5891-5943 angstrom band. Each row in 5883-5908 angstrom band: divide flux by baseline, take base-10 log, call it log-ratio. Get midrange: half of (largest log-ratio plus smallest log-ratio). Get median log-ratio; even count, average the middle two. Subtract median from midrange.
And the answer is -0.023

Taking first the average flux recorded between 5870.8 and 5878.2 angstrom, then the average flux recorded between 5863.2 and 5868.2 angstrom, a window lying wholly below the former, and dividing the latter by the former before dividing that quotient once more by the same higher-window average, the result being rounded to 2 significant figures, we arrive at 0.069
